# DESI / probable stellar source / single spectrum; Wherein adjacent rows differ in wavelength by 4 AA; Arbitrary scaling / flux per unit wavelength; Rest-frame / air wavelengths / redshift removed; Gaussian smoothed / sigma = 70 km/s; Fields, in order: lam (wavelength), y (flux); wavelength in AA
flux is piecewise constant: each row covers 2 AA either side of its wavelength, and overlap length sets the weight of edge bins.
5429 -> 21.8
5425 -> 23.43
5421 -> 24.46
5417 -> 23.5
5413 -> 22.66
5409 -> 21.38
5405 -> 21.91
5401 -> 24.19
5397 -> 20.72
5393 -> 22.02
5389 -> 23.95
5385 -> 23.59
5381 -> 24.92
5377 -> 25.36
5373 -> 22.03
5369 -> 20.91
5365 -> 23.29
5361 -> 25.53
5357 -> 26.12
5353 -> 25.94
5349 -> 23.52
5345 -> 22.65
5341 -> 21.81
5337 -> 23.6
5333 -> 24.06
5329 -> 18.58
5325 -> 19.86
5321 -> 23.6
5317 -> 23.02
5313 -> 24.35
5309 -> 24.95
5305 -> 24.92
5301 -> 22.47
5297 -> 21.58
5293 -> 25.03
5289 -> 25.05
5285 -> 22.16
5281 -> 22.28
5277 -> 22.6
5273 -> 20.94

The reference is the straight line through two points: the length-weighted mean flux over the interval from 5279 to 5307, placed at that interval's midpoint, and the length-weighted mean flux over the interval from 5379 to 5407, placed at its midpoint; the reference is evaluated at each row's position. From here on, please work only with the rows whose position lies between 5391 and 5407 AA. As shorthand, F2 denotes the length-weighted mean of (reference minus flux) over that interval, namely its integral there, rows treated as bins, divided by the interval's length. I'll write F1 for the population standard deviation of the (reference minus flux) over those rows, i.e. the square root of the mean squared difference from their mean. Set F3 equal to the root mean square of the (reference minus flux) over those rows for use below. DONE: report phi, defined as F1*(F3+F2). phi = 2.9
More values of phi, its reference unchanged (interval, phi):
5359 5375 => 3.2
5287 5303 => 2.1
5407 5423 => 1.3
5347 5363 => 0.3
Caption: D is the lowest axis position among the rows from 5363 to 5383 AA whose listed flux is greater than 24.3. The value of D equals 5377 AA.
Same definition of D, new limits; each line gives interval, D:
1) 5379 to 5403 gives 5381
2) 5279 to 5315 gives 5289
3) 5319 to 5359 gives 5353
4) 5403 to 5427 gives 5421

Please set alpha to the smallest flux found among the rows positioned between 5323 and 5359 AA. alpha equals 18.58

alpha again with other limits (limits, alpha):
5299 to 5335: 18.58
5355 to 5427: 20.72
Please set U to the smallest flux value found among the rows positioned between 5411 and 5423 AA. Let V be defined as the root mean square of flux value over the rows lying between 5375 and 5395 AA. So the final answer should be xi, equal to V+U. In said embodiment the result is 46.7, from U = 22.66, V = 24.0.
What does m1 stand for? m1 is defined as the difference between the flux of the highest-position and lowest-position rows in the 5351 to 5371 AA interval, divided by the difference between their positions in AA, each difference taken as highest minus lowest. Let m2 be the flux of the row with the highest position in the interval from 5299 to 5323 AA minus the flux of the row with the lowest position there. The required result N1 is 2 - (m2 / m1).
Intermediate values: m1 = -0.31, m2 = 1.1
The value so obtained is 6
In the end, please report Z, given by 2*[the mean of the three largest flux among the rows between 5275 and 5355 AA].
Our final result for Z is 50.7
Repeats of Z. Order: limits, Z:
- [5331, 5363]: 51.7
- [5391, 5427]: 48.1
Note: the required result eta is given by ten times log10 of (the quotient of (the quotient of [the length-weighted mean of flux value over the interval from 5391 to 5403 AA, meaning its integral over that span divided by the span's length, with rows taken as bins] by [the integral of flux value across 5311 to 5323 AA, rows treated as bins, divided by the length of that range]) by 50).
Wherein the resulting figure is -17.2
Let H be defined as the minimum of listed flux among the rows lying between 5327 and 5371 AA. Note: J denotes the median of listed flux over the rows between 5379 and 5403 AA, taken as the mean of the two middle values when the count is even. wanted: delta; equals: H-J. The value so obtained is -5.2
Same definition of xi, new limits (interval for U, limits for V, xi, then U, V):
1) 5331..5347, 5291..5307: 45.4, 21.81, 23.5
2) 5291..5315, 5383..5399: 44.2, 21.58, 22.6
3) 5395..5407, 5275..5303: 43.8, 20.72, 23.1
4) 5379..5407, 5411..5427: 44.2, 20.72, 23.5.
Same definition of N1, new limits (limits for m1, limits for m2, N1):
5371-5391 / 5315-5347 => 5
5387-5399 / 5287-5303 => -4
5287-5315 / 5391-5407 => -2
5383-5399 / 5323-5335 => 20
